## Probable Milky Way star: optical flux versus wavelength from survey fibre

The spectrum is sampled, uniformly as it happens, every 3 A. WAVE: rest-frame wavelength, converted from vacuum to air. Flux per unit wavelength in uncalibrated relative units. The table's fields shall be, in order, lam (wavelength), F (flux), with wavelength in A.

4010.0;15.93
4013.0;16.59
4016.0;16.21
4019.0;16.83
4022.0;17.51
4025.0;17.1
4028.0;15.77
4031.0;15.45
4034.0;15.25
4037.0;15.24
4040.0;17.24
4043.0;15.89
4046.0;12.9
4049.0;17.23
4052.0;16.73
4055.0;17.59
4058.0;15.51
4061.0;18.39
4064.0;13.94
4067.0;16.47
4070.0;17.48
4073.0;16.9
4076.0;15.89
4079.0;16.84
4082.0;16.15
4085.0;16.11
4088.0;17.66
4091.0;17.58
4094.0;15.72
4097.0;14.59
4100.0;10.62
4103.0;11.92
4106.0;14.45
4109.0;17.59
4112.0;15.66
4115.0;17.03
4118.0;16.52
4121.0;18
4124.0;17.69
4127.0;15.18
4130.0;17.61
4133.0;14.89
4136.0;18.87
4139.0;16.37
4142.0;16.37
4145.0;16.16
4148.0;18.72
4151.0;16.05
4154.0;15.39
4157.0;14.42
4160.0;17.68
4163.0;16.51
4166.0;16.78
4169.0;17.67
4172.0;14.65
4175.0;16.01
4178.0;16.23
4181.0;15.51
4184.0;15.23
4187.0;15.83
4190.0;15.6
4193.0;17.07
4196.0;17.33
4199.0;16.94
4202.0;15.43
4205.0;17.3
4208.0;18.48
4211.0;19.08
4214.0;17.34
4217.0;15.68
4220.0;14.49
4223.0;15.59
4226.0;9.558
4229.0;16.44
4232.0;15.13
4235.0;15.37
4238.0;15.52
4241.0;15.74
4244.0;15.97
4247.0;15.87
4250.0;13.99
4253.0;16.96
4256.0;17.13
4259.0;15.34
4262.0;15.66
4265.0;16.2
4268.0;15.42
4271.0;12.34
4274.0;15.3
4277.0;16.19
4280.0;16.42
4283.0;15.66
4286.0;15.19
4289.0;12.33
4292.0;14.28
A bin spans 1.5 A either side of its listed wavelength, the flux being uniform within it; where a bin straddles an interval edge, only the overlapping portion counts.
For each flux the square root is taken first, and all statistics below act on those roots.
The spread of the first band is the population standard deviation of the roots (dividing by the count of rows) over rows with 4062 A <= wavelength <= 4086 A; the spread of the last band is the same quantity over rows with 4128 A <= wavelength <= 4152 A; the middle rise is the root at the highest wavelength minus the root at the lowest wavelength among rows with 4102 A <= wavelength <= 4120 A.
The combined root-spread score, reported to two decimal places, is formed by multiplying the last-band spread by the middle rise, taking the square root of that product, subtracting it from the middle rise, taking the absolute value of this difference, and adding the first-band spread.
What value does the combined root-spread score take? 0.43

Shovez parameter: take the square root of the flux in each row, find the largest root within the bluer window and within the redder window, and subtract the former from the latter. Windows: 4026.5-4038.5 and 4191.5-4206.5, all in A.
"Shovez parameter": 0.19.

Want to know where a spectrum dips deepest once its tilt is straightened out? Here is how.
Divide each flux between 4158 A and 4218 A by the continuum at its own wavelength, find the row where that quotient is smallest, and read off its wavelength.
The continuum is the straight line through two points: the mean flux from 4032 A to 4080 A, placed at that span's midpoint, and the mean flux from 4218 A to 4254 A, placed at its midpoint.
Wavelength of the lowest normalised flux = 4172.0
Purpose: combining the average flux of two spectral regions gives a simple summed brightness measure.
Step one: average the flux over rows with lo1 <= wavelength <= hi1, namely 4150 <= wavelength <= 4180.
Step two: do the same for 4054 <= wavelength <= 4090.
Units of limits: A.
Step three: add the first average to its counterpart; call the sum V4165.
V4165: 32.7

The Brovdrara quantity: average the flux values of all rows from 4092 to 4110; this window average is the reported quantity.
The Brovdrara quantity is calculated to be 14.1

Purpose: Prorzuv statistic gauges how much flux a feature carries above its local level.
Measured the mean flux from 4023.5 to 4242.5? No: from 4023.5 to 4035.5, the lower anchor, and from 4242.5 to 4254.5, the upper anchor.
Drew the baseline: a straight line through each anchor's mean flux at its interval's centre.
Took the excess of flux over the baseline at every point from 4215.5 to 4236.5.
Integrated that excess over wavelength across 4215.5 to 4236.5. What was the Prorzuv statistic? -23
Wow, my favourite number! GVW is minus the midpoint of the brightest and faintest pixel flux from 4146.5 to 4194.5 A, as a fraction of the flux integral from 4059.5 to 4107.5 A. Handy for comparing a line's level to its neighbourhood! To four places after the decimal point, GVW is -0.0220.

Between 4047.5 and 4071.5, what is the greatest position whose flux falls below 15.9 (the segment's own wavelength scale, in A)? 4064.0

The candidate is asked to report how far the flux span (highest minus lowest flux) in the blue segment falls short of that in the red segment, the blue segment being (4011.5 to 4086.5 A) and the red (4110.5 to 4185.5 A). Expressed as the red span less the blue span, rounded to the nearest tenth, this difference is -1.0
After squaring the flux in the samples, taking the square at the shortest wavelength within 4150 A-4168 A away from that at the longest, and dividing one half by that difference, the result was 0.021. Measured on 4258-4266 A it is 0.018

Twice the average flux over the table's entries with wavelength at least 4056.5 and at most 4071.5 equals 32.7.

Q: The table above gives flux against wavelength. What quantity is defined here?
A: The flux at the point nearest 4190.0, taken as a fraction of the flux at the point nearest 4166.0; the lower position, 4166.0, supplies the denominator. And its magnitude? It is 0.93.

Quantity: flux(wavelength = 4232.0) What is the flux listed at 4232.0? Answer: 15.13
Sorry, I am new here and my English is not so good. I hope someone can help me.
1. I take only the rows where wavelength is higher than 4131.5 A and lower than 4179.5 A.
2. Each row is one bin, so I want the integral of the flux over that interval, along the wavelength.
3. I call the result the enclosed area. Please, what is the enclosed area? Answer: 788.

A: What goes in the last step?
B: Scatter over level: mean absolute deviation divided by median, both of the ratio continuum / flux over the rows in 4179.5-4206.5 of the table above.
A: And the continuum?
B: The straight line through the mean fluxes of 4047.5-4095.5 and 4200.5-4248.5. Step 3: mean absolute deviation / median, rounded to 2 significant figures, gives 0.050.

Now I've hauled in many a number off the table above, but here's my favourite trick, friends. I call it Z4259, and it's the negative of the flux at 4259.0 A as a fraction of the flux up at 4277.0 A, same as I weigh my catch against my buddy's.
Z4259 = -0.95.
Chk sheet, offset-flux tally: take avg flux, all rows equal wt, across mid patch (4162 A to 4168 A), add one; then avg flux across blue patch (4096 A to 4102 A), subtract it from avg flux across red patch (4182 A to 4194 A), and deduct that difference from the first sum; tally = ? 14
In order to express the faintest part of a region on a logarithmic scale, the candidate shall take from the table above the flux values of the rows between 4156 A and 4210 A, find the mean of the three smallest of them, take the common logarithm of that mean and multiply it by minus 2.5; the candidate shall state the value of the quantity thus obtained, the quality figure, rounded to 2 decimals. -2.92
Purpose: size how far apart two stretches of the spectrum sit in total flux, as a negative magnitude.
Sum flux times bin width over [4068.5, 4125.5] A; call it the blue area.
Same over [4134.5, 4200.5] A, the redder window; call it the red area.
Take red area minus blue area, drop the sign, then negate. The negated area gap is -171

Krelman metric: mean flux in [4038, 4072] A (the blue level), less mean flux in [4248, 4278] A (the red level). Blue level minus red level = 0.9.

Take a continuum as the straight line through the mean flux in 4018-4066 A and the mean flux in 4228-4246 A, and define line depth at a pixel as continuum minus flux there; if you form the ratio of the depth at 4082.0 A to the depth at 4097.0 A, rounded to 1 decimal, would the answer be -0.1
